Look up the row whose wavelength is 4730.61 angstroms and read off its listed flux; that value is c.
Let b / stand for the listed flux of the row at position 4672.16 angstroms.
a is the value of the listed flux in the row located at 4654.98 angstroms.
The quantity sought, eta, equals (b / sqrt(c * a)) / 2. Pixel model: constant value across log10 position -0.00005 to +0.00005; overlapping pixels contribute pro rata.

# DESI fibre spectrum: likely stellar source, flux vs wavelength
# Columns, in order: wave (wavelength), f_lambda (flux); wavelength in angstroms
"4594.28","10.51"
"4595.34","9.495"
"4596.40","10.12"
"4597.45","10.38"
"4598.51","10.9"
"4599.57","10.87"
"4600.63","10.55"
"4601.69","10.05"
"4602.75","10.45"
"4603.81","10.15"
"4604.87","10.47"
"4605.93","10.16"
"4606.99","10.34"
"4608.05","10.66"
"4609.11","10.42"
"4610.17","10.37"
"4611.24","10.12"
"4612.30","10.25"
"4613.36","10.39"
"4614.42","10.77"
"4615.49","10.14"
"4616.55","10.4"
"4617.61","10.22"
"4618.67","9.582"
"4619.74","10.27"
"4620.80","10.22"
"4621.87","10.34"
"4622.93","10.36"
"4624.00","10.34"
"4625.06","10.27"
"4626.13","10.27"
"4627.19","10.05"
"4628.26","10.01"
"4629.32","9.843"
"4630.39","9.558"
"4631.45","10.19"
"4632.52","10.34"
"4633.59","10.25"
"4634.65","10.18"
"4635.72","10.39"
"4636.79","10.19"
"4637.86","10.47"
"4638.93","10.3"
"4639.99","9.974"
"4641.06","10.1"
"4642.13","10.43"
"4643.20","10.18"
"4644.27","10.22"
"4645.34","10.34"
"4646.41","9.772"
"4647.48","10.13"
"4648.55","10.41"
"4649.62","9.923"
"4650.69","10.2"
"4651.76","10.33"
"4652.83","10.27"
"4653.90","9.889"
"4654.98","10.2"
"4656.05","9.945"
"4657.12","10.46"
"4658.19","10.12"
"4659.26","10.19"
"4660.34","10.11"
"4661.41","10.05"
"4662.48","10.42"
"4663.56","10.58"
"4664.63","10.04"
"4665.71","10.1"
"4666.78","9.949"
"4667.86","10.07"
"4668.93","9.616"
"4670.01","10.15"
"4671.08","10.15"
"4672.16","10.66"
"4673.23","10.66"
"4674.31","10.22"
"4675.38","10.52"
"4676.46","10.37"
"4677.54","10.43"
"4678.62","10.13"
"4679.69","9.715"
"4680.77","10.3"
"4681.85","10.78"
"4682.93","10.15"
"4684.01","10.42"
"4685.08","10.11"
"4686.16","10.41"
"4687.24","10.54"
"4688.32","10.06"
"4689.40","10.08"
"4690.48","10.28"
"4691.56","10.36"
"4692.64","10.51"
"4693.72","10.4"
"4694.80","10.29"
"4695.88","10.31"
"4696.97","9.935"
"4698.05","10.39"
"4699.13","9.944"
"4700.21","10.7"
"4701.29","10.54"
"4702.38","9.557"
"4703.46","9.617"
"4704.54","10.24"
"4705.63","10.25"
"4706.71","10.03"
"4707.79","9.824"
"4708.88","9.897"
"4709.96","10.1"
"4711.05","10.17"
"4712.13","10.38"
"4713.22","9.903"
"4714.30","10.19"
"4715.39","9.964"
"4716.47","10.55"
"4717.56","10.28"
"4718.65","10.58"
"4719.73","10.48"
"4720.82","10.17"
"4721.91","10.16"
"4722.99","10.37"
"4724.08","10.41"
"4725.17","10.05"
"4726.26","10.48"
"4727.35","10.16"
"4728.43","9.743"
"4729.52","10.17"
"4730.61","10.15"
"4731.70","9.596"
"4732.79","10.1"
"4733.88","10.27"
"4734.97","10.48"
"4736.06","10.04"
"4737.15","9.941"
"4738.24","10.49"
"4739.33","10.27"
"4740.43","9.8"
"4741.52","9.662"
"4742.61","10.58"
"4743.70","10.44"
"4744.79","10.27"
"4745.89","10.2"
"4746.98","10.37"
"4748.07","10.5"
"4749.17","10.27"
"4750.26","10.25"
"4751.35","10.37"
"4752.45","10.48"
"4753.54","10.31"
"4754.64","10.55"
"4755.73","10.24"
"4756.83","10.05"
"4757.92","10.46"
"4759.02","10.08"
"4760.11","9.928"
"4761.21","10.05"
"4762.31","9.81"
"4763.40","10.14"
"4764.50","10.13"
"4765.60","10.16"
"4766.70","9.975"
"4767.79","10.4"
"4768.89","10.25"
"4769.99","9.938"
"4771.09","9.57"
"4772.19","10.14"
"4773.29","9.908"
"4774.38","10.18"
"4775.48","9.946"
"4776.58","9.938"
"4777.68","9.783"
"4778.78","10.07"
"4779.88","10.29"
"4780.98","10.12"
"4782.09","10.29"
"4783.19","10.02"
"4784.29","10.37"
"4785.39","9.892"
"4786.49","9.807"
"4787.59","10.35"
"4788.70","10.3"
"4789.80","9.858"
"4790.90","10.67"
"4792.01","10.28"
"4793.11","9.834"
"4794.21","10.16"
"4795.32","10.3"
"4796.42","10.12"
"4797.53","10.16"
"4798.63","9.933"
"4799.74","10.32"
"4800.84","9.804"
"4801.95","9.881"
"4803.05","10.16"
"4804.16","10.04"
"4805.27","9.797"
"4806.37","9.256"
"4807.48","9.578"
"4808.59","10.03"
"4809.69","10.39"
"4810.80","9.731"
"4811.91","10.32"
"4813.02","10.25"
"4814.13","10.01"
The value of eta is 0.524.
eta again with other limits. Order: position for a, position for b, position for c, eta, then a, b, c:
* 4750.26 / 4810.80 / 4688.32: 0.479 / 10.25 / 9.731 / 10.06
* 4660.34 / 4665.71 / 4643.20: 0.498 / 10.11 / 10.1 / 10.18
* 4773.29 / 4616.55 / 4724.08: 0.512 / 9.908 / 10.4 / 10.41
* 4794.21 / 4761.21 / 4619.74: 0.492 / 10.16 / 10.05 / 10.27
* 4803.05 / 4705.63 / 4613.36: 0.499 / 10.16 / 10.25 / 10.39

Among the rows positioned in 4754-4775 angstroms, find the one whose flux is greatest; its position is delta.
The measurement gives 4754.64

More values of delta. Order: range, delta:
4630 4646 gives 4637.86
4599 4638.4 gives 4599.57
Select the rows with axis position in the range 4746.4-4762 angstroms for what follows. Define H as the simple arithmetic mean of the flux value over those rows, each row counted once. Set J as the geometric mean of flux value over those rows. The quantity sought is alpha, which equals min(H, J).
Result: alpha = 10.3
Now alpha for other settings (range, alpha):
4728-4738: 10.1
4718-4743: 10.2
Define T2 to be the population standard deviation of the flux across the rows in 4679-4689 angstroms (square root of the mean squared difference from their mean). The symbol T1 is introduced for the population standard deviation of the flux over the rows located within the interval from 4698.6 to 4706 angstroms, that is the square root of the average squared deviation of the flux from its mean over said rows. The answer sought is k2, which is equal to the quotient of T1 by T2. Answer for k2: 1.4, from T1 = 0.404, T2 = 0.29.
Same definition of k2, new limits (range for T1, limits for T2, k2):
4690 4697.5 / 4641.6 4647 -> 0.7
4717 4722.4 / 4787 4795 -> 0.6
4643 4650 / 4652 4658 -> 1.0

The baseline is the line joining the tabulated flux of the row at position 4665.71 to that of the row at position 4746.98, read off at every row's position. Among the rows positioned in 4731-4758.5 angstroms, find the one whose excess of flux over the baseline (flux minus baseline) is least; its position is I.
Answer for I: 4731.70 angstroms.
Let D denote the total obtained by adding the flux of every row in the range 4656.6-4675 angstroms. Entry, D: 174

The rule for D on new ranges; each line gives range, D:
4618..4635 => 162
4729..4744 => 142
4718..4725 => 62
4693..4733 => 376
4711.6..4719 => 72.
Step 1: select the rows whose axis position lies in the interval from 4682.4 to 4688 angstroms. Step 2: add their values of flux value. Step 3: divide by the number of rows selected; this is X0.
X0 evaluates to 10.3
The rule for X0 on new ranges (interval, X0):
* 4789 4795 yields 10.2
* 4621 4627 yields 10.3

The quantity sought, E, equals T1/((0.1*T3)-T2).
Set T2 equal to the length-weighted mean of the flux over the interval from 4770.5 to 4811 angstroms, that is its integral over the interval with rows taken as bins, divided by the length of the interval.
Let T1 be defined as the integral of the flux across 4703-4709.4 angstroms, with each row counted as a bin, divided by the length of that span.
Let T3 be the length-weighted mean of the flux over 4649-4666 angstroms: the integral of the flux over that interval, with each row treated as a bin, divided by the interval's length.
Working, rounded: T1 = 10.0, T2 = 10.0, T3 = 10.2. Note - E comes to -1.11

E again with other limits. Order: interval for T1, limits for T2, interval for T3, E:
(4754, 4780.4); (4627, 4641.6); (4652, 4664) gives -1.11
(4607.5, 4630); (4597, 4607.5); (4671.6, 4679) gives -1.09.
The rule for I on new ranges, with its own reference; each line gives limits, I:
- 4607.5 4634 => 4630.39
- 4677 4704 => 4702.38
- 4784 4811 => 4806.37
